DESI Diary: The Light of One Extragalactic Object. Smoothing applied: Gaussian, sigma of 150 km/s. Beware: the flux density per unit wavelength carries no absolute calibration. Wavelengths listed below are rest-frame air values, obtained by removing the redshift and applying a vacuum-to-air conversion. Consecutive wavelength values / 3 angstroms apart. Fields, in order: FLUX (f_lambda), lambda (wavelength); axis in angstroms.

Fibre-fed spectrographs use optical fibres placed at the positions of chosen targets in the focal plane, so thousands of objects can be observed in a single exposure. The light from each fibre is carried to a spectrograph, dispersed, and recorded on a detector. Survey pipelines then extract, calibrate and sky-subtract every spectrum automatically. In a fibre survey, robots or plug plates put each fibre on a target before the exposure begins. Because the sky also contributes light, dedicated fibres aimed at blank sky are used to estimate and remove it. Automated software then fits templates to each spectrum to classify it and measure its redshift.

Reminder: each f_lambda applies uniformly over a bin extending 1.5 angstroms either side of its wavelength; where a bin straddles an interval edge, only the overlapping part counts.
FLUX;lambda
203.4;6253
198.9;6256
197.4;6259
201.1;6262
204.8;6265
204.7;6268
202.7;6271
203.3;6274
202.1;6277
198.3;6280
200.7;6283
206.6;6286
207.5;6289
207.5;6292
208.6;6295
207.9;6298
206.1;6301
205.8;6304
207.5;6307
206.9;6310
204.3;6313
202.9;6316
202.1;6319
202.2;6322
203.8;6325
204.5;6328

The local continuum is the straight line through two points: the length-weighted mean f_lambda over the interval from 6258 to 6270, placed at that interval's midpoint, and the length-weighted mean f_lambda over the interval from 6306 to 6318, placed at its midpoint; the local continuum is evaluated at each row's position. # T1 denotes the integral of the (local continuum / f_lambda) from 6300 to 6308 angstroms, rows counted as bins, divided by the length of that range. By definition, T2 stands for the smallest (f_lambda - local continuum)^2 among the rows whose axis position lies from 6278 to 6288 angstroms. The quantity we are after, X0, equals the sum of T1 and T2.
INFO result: 8.2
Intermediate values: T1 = 0.99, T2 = 7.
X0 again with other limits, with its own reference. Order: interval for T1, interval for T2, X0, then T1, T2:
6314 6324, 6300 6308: 2.3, 1.02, 1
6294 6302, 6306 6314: 1.9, 0.98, 1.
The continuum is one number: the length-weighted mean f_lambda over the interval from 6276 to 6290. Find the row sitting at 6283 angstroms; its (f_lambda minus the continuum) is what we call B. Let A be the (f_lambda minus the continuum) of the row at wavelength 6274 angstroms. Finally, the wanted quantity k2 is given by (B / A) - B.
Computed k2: -4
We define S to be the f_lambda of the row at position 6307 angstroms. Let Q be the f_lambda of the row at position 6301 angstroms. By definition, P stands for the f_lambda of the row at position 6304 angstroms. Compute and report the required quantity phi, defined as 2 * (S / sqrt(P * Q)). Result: 2.02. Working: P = 205.8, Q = 206.1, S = 207.5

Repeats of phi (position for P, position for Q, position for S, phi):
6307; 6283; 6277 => 1.98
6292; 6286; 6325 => 1.97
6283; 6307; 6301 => 2.02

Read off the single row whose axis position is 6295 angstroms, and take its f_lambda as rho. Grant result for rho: 208.6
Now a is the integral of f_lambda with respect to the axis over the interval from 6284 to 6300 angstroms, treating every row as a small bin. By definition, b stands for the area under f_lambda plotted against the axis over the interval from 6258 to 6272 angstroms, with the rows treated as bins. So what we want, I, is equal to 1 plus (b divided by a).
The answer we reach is 1.85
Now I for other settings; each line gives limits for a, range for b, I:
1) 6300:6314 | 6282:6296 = 2.00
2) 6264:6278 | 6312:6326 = 2.00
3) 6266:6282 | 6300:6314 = 1.89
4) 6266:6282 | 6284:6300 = 2.03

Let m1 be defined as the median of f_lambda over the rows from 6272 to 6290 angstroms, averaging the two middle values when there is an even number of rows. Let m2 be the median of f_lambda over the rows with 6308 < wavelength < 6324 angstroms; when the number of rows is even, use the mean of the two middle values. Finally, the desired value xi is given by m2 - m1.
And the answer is 0.2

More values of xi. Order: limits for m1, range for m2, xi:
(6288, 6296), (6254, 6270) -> -6.4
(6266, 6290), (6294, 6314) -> 3.9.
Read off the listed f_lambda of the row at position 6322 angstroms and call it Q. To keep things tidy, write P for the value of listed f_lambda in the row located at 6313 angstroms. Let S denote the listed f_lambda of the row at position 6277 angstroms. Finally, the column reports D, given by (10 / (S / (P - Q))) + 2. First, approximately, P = 204.3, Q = 202.2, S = 202.1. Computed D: 2.1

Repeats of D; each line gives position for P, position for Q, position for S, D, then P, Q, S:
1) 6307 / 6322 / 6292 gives 2.3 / 207.5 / 202.2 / 207.5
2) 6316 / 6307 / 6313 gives 1.8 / 202.9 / 207.5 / 204.3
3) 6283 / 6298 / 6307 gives 1.7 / 200.7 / 207.9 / 207.5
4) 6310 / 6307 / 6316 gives 2.0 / 206.9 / 207.5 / 202.9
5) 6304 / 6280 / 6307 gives 2.4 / 205.8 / 198.3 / 207.5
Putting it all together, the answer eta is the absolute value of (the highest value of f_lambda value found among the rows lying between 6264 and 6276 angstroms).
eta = 205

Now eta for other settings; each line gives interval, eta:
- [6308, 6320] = 207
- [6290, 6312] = 209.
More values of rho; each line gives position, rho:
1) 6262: 201.1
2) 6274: 203.3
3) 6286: 206.6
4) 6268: 204.7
